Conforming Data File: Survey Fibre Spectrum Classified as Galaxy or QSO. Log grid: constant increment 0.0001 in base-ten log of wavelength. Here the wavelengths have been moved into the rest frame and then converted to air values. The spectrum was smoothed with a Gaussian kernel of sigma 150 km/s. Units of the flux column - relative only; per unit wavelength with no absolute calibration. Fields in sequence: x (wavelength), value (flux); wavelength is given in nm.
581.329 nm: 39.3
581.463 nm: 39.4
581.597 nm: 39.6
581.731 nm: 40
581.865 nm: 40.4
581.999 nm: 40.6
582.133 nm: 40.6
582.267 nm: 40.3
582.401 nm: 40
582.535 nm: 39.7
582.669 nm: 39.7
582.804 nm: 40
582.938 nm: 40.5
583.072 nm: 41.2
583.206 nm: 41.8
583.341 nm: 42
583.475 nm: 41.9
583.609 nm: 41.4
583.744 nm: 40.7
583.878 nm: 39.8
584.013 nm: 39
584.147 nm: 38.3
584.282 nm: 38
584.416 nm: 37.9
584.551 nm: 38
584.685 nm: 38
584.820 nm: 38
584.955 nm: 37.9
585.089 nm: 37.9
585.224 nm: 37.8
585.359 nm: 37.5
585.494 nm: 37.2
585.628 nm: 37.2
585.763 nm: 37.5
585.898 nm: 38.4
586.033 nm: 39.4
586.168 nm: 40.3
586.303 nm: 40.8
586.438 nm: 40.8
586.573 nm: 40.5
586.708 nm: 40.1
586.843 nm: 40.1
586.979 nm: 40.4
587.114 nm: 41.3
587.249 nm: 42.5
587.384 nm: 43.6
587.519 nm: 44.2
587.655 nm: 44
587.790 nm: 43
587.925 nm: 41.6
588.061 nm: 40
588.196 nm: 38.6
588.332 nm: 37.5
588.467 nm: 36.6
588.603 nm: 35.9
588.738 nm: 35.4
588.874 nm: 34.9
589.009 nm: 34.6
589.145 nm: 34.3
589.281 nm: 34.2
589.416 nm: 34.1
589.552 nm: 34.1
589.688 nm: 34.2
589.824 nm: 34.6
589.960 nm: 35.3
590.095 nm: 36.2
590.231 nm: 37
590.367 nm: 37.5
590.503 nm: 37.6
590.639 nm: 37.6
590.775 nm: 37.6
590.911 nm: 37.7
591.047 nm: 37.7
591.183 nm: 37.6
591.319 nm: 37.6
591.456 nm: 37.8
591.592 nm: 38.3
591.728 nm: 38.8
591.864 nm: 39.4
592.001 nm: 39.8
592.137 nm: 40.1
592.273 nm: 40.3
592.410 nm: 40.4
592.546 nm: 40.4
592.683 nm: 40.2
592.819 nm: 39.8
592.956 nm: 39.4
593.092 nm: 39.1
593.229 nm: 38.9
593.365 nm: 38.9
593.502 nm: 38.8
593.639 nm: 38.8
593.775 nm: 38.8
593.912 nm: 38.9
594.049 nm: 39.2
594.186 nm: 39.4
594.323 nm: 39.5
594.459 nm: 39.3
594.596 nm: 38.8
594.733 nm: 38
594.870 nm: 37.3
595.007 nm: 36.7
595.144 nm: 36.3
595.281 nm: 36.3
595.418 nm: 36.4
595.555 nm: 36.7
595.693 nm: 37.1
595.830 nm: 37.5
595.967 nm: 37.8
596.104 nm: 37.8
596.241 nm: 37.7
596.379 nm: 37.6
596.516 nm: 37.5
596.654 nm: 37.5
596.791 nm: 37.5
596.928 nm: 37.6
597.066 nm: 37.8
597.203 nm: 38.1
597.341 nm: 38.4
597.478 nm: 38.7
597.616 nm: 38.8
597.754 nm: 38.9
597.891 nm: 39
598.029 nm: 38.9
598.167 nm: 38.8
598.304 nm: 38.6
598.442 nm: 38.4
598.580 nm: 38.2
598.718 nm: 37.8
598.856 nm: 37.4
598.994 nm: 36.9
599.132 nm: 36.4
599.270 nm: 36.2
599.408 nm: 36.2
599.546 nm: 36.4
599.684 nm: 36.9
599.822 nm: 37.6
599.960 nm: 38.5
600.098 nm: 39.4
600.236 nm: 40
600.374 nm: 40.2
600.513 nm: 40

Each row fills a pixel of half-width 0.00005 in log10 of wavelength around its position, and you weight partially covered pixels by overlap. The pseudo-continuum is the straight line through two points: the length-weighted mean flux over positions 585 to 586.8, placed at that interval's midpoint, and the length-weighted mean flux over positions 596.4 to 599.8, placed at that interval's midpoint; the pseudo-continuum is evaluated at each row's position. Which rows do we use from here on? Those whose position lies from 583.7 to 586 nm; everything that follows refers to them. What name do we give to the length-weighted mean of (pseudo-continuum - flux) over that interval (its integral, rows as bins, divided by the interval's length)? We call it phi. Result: 0.8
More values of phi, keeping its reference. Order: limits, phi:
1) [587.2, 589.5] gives 0.2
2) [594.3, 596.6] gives 0.5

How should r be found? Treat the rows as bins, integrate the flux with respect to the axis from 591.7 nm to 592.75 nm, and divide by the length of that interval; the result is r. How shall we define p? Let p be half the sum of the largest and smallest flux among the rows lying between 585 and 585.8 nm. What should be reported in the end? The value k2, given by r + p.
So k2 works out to 77.5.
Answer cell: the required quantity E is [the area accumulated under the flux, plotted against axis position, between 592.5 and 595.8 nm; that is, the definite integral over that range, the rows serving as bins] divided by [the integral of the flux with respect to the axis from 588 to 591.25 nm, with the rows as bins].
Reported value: 1.075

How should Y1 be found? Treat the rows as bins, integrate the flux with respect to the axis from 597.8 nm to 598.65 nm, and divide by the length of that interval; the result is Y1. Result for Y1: 38.7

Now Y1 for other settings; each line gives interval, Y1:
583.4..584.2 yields 40.3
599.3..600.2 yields 37.6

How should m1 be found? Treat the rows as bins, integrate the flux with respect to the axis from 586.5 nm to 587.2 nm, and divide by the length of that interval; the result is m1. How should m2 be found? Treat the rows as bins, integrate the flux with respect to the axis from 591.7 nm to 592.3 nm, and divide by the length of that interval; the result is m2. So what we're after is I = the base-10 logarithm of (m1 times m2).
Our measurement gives 3.21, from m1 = 40.5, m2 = 39.7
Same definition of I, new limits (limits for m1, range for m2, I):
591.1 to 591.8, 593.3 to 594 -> 3.17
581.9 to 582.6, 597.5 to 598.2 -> 3.19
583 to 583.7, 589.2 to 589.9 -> 3.15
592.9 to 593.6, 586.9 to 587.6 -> 3.22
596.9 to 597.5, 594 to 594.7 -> 3.17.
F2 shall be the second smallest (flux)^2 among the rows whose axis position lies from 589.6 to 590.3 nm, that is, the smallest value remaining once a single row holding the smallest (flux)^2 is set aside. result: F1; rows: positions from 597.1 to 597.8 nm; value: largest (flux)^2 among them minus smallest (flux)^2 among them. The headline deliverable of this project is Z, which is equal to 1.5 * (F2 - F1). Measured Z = 1703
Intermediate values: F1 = 62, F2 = 1197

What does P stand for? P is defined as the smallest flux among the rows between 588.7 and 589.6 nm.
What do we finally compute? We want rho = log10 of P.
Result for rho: 1.53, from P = 34.1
